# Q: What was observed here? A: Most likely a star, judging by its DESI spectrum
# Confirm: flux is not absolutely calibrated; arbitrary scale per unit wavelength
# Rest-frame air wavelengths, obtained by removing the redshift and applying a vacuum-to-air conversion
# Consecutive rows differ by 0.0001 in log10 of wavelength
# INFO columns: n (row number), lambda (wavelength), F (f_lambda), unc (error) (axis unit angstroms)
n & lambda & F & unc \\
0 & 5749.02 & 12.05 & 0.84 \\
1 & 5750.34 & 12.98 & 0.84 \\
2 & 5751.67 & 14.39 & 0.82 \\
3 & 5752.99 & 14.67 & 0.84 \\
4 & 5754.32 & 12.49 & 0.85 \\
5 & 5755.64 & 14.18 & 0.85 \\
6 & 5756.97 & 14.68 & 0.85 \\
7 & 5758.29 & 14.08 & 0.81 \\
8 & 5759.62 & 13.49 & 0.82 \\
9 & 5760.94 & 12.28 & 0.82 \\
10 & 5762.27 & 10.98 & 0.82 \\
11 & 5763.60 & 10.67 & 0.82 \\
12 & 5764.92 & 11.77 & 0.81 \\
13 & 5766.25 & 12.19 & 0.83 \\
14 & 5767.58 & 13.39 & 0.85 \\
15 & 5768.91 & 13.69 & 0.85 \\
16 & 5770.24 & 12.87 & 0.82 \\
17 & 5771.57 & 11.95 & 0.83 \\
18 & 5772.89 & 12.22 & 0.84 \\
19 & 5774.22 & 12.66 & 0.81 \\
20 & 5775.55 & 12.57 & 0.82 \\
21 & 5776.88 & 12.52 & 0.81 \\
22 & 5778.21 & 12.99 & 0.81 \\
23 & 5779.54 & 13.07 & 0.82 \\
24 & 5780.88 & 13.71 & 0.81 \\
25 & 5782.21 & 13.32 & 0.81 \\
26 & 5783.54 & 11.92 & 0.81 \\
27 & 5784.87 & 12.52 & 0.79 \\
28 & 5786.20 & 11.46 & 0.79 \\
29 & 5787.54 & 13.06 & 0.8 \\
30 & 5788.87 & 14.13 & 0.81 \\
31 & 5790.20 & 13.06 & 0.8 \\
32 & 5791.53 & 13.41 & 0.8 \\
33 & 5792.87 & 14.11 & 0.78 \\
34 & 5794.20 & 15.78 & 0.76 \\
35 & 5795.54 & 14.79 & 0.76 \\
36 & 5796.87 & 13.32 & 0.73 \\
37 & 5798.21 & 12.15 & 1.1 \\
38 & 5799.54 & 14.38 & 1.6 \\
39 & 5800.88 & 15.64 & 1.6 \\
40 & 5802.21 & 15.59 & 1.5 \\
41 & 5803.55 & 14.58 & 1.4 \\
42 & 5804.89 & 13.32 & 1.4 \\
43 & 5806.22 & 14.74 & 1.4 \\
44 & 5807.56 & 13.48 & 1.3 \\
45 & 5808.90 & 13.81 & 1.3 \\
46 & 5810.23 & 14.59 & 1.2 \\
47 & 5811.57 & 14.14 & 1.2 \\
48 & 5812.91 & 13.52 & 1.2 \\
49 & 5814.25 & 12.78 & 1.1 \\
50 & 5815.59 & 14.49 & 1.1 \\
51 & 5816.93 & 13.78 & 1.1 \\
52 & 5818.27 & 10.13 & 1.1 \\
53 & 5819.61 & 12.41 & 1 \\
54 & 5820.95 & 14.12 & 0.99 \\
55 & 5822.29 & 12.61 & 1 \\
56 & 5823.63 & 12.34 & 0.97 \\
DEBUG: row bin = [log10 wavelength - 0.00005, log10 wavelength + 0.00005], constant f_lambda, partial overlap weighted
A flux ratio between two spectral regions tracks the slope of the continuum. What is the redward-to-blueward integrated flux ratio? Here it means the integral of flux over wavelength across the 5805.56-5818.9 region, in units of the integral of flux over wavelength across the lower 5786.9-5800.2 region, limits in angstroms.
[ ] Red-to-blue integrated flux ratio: 0.983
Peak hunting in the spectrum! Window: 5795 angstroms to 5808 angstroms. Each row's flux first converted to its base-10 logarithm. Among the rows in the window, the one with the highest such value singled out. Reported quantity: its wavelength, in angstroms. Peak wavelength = 5800.88 angstroms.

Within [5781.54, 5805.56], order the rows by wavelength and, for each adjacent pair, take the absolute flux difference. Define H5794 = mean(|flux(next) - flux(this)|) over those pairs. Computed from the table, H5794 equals 1.1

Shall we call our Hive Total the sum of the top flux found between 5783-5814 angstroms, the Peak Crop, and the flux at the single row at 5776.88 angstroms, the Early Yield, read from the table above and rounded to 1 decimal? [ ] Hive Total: 28.3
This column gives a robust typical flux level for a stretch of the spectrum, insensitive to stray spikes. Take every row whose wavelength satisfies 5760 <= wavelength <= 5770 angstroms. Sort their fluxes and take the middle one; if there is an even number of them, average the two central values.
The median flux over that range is 12.2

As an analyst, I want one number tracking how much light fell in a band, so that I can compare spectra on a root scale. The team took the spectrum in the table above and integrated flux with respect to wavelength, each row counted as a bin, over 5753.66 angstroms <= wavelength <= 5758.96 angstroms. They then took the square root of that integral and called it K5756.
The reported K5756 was 8.6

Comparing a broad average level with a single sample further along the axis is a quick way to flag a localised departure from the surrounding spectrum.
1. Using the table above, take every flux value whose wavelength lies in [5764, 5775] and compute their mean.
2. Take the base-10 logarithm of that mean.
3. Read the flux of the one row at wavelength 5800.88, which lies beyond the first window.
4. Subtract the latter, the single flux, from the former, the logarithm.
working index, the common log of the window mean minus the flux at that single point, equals -14.5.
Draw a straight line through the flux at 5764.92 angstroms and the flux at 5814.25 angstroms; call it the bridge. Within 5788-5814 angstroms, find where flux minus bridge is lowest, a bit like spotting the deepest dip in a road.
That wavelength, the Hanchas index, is 5798.21 angstroms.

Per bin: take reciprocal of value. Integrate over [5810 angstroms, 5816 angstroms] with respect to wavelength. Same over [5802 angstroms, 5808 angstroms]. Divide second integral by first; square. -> 0.94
